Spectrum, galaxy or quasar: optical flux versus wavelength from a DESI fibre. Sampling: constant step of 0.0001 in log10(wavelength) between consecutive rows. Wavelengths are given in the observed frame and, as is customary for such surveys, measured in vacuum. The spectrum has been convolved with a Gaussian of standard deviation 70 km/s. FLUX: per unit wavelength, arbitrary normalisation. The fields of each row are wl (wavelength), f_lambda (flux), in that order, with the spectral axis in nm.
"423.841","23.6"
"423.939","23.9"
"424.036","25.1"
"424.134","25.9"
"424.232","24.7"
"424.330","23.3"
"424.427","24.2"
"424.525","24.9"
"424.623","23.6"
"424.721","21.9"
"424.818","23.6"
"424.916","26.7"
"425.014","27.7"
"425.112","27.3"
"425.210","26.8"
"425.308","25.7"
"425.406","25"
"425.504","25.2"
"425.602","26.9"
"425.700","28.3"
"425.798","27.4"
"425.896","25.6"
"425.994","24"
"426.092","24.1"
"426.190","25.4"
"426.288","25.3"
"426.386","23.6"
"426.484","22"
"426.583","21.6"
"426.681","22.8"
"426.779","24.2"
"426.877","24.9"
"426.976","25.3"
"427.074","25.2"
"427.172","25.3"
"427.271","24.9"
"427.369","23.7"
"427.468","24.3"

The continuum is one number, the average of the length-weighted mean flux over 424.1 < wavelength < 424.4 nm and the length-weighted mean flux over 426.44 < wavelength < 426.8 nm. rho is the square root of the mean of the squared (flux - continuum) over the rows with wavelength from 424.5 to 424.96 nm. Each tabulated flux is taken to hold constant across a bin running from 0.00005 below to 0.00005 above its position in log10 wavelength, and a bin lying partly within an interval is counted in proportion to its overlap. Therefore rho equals 1.71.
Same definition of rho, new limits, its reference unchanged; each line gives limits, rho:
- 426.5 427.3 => 1.48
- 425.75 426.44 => 1.94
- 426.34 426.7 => 1.29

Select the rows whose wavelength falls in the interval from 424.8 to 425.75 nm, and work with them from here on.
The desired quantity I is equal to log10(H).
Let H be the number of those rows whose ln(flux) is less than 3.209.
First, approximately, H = 1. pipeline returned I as 0.00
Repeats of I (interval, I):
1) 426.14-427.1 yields 0.70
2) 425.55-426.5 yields 0.60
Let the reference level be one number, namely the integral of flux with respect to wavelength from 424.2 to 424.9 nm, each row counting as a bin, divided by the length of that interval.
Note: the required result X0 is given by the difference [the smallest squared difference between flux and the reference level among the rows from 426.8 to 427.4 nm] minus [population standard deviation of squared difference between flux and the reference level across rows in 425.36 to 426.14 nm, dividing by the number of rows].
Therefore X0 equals -6.7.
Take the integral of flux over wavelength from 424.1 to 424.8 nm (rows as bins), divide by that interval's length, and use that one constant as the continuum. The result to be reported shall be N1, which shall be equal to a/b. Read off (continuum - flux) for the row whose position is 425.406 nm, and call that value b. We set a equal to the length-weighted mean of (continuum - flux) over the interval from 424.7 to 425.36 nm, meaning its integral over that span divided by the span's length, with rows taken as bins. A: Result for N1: 1.8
